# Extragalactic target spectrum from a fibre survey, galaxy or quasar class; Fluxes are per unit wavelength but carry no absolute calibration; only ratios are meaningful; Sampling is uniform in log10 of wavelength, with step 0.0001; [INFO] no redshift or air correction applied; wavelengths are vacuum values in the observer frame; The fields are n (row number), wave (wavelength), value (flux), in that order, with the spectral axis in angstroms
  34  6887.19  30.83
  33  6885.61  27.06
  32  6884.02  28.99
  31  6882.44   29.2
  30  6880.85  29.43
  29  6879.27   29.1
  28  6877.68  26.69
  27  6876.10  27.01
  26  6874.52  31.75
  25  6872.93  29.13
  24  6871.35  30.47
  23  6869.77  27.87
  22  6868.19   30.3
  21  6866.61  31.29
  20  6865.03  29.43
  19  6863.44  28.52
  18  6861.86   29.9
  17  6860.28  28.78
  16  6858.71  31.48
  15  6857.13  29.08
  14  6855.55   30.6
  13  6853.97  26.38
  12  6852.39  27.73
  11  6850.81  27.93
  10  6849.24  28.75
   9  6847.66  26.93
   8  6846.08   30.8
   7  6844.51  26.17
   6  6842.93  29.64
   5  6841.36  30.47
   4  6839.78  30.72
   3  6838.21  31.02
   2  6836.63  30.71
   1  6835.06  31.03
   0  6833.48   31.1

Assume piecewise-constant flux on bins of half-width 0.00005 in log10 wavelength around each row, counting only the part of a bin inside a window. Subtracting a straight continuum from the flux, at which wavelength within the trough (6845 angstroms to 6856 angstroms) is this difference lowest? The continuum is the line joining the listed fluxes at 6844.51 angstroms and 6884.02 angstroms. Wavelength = 6853.97 angstroms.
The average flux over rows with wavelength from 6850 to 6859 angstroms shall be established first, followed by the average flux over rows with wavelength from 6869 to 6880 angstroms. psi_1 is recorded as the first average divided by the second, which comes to 1.00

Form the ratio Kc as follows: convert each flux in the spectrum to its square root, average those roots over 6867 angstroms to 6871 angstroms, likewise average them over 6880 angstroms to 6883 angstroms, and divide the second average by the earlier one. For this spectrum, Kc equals 1.00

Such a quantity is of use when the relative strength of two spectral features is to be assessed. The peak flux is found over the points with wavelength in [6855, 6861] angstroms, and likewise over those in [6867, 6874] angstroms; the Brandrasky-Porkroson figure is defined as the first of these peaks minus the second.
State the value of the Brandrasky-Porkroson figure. 1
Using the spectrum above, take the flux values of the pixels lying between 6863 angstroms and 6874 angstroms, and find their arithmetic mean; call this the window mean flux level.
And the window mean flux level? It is 29.6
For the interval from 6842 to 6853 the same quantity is 28.3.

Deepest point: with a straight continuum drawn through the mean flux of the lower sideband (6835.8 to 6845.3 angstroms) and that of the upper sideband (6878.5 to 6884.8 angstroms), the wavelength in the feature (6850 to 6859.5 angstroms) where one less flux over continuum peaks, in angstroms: 6853.97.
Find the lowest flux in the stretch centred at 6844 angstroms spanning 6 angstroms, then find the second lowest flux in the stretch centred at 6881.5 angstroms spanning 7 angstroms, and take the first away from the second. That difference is 2.9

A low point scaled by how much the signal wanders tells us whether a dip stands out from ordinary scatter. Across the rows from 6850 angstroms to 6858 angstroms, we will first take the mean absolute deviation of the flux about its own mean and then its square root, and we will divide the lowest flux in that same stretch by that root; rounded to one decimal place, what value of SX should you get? 24.1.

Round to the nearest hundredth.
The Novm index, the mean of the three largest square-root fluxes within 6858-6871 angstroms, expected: 5.57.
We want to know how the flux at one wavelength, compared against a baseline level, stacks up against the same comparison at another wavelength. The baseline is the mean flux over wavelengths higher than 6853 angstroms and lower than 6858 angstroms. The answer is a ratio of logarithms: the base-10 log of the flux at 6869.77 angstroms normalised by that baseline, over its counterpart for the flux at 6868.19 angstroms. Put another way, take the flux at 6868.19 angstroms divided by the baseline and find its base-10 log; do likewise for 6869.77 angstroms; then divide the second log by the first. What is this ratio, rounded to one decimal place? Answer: -0.5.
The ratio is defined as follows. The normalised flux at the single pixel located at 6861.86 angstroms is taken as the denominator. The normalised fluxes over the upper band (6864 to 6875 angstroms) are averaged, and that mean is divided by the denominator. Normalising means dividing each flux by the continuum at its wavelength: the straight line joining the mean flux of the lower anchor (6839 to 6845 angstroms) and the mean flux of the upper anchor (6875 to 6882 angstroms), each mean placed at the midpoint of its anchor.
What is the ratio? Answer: 1.01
